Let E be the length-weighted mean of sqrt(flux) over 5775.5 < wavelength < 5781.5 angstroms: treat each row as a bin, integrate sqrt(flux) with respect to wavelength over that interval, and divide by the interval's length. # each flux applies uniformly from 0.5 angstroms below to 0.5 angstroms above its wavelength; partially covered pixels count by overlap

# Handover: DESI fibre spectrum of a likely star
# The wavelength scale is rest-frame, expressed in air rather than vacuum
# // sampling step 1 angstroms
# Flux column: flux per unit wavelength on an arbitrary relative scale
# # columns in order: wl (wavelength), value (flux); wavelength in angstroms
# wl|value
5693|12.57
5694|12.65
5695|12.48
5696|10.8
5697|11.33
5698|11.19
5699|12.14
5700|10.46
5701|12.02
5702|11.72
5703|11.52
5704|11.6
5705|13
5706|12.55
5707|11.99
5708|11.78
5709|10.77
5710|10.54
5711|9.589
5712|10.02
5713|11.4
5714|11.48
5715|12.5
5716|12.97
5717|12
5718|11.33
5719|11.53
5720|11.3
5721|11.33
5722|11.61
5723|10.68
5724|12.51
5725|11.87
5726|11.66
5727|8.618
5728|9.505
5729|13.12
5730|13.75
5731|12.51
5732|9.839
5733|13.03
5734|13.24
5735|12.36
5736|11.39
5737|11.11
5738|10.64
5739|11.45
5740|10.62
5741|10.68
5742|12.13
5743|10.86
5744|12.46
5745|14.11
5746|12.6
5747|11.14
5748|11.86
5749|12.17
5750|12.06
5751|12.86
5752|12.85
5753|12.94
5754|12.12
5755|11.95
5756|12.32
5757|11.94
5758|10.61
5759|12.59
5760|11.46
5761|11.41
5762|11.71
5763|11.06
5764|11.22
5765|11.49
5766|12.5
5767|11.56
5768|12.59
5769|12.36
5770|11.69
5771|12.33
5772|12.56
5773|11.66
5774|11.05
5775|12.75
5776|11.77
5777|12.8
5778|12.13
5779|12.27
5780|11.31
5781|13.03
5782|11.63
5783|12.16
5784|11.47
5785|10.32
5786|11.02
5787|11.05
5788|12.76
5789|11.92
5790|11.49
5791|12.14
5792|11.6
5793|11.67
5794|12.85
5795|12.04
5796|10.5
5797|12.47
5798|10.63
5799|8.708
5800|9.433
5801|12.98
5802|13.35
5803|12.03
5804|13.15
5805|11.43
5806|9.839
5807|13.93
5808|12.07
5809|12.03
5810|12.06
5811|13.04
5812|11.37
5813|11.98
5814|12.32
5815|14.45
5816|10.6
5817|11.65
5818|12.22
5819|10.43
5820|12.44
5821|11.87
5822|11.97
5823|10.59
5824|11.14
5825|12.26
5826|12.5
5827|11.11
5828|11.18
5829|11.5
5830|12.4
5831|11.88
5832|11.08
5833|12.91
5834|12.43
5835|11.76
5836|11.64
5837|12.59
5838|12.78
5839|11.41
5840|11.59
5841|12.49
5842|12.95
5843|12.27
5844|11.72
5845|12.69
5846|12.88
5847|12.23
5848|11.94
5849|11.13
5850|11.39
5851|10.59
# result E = 3.49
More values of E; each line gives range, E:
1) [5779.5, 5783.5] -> 3.47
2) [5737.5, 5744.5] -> 3.35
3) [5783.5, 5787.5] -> 3.31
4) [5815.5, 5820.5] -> 3.38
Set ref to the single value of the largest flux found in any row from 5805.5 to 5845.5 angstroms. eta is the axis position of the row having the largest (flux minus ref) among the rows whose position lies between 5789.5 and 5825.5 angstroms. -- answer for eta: 5815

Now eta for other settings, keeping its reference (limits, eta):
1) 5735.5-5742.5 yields 5742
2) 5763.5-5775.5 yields 5775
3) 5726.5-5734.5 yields 5730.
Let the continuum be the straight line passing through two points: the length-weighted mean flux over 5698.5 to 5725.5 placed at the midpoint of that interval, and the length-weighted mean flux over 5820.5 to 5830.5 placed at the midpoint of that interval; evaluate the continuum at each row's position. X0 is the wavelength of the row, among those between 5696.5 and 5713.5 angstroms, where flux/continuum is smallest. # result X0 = 5711 angstroms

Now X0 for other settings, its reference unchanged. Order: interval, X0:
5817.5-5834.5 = 5819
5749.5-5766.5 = 5758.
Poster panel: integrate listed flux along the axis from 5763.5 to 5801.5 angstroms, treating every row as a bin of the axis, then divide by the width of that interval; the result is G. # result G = 11.73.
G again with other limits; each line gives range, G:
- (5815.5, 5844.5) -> 11.84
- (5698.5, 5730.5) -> 11.53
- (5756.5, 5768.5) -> 11.68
